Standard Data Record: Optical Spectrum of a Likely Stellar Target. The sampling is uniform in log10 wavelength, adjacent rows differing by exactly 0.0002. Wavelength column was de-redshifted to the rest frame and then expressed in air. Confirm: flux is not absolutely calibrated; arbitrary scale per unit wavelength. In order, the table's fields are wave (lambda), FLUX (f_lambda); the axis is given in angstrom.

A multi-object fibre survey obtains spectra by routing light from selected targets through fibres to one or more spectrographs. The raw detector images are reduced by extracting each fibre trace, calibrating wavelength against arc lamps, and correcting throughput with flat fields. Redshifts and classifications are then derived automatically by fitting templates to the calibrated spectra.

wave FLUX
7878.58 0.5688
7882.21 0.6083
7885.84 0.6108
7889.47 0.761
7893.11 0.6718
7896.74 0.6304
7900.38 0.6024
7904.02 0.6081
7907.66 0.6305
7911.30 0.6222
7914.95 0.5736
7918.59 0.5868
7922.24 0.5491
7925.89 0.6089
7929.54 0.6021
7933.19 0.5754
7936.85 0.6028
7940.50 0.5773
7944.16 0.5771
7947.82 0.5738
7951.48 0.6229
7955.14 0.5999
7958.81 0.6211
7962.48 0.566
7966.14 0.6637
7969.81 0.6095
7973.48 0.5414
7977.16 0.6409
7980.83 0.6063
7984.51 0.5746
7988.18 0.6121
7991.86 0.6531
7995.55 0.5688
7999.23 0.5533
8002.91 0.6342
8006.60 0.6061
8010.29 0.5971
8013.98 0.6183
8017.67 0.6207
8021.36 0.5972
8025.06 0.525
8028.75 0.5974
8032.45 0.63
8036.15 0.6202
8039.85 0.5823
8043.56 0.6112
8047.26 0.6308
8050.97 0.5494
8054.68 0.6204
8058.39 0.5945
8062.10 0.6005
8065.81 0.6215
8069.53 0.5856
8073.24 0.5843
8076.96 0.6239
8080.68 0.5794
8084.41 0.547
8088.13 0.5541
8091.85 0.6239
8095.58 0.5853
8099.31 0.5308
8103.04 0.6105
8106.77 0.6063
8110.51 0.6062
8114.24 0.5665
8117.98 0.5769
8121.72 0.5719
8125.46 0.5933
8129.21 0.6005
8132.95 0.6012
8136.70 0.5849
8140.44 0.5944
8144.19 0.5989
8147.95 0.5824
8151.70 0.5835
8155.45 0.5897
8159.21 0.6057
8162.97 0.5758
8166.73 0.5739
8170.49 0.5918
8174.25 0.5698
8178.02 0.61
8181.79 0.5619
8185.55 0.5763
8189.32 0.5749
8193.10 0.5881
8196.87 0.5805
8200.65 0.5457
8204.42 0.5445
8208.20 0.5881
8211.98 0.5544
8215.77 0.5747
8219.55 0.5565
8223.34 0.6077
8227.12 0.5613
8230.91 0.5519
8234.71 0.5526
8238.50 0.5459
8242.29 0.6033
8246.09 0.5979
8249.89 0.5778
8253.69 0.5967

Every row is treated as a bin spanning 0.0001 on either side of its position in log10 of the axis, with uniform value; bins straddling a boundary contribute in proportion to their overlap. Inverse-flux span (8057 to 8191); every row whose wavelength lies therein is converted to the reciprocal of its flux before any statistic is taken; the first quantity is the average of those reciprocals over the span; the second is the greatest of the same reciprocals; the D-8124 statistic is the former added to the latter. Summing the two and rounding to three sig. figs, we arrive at 3.59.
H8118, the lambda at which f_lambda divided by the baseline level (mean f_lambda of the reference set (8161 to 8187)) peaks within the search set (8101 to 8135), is 8103.04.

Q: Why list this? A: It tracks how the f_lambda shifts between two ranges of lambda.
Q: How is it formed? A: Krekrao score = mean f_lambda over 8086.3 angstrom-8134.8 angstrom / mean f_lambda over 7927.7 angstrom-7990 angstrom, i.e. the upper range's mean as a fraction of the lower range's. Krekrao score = 0.98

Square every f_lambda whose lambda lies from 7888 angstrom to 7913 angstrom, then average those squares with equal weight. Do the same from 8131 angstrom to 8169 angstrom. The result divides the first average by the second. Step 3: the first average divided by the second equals 1.21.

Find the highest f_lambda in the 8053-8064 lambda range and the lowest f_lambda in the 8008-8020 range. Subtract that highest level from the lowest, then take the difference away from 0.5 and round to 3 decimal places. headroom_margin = 0.523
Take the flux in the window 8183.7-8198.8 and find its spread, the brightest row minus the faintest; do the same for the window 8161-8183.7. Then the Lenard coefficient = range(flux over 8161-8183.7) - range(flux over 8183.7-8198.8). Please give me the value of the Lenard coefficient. 0.035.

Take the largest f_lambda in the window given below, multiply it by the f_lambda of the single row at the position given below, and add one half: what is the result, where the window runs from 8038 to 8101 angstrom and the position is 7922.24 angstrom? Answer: 0.846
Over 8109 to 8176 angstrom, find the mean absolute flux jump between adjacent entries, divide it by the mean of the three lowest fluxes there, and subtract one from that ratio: -0.977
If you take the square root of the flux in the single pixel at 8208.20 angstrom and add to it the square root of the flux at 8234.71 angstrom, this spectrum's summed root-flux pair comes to 1.51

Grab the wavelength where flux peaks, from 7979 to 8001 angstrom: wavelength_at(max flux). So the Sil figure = 7991.86 angstrom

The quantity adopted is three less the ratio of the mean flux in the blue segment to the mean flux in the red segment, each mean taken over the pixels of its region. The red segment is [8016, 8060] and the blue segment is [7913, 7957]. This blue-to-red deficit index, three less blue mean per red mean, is 2.02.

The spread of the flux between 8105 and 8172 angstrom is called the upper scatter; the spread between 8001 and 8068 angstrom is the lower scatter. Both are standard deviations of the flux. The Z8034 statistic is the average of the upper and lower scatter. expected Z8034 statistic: 0.020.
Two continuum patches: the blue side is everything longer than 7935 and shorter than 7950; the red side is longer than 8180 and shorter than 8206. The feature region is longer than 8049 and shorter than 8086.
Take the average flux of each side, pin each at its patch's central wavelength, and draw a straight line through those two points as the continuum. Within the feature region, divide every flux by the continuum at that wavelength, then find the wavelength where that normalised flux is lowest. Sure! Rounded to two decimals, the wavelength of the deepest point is 8084.41 angstrom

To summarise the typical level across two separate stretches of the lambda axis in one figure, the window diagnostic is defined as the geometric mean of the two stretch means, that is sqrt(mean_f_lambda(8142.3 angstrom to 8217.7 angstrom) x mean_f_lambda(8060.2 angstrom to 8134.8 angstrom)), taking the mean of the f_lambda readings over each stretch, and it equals 0.5835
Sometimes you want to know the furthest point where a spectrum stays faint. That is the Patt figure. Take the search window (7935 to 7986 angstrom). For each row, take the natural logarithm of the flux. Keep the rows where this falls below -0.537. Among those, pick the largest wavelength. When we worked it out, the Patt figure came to 7984.51 angstrom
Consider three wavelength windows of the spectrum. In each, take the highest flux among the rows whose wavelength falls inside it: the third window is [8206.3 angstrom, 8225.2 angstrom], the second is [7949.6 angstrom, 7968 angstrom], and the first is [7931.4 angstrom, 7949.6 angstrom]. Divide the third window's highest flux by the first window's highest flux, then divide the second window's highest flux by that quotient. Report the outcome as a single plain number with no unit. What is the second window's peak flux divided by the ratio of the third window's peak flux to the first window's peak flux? 0.658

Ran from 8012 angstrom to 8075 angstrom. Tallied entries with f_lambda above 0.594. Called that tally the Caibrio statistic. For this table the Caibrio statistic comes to 12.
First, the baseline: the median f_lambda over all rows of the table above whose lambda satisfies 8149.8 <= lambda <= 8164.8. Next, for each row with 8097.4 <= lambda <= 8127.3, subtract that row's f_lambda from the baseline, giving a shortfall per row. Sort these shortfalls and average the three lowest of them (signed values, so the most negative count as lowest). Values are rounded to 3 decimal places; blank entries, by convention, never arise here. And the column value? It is -0.021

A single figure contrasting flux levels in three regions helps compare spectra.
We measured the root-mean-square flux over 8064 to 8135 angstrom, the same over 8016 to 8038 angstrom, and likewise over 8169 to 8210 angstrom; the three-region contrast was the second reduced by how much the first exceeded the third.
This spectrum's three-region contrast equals 0.587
